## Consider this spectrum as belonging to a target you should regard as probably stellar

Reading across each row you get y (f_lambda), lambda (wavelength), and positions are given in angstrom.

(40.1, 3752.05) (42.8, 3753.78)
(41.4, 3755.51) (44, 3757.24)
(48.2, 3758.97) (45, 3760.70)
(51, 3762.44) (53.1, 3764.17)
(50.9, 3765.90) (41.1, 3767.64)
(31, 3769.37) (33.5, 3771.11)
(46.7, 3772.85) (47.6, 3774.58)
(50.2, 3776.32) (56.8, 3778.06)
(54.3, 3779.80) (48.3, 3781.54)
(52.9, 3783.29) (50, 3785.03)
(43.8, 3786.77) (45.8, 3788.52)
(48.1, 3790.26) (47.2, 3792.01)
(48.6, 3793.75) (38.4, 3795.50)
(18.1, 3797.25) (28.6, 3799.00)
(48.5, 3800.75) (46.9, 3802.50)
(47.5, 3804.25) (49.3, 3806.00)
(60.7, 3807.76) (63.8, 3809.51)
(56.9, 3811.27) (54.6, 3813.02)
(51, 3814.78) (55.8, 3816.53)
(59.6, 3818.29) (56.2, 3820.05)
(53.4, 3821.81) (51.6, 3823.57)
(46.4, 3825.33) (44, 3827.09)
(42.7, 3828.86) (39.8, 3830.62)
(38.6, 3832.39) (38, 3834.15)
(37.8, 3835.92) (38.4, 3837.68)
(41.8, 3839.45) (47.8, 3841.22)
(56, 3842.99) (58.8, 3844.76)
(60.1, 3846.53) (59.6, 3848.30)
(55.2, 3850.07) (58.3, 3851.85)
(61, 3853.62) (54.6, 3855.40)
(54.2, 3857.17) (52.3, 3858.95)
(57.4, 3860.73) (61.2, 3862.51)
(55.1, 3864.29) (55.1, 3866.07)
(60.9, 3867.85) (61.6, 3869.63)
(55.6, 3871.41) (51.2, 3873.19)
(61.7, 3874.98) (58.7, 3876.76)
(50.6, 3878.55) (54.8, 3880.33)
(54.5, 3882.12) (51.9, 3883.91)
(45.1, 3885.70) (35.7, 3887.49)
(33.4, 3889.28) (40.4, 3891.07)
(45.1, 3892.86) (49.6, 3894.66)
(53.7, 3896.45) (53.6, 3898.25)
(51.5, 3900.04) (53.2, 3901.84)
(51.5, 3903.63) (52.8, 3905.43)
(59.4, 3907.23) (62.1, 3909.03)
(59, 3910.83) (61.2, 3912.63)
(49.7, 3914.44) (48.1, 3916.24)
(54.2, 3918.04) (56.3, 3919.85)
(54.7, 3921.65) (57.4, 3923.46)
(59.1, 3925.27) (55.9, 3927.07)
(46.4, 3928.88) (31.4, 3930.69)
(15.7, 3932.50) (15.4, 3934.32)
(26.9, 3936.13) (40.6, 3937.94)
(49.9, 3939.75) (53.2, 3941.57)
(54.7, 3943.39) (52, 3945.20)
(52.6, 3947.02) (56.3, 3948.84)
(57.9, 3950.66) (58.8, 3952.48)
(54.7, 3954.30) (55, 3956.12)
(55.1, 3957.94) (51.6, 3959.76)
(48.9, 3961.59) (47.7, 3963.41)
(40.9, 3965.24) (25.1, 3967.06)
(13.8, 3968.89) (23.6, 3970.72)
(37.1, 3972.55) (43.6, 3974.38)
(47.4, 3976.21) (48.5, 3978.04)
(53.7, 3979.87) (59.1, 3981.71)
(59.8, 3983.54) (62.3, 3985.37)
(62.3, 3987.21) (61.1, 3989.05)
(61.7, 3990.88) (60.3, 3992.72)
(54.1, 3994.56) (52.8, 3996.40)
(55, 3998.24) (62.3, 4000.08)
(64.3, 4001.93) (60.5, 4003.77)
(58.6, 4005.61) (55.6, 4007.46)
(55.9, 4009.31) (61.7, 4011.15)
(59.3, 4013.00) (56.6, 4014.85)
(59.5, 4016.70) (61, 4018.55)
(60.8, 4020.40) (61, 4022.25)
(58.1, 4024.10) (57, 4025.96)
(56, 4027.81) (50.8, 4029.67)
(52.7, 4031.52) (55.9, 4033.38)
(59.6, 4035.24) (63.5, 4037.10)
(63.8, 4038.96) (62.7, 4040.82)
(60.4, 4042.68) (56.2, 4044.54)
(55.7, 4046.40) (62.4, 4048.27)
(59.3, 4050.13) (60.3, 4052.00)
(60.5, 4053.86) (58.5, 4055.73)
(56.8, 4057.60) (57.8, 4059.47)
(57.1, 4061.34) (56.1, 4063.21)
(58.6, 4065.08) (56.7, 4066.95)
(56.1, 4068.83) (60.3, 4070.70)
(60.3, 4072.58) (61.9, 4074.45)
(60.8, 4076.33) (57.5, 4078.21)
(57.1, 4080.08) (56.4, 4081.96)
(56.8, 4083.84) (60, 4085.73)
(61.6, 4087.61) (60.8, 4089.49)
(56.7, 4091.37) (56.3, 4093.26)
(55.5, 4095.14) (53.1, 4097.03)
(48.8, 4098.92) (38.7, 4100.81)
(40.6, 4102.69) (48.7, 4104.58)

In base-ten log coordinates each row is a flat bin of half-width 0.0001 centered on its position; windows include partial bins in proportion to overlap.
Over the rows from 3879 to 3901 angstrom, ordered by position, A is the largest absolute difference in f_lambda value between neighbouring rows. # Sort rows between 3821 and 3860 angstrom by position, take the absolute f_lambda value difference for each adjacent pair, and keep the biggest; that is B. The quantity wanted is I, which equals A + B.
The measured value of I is 18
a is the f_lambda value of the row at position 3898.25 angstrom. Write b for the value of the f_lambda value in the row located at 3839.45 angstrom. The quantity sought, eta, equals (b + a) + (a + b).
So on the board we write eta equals 191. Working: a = 53.6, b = 41.8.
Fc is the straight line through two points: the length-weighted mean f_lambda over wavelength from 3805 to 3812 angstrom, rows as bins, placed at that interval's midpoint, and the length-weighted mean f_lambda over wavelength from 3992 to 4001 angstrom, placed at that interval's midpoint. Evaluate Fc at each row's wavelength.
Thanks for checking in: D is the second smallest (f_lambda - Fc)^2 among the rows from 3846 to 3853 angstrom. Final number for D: 5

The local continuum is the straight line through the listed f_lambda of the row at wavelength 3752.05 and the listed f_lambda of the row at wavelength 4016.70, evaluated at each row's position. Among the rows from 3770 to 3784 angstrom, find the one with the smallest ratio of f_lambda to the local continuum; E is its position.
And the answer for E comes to 3771.11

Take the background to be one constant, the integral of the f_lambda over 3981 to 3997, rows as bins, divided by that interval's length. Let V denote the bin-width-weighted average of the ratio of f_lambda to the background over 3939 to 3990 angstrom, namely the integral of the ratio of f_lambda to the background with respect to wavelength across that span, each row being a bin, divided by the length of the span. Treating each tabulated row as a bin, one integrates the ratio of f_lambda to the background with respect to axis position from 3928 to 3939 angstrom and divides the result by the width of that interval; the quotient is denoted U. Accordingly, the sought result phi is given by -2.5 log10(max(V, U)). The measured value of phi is 0.198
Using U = 0.50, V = 0.83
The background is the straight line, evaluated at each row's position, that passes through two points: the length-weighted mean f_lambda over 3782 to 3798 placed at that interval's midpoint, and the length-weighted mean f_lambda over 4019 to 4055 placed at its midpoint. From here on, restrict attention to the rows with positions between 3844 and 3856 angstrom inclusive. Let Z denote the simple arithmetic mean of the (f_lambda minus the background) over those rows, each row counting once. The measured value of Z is 10.7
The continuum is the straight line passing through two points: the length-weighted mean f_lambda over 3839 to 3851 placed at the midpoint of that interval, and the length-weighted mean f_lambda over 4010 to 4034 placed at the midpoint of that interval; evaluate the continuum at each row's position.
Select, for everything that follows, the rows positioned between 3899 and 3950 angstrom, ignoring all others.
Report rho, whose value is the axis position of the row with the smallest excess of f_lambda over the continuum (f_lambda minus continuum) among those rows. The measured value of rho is 3934.32 angstrom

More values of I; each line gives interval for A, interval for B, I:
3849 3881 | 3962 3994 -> 26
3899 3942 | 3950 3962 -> 20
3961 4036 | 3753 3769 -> 26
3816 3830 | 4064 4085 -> 9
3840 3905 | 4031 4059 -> 17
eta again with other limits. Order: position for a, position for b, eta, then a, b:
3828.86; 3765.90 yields 187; 42.7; 50.9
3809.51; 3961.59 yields 225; 63.8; 48.9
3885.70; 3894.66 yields 189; 45.1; 49.6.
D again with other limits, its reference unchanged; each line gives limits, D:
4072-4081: 1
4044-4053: 1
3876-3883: 6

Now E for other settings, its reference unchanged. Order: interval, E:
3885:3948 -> 3934.32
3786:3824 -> 3797.25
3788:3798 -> 3797.25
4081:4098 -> 4097.03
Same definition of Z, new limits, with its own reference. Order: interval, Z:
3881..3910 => -0.7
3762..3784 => 4.6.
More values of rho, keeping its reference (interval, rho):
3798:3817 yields 3799.00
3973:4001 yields 3974.38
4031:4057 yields 4031.52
